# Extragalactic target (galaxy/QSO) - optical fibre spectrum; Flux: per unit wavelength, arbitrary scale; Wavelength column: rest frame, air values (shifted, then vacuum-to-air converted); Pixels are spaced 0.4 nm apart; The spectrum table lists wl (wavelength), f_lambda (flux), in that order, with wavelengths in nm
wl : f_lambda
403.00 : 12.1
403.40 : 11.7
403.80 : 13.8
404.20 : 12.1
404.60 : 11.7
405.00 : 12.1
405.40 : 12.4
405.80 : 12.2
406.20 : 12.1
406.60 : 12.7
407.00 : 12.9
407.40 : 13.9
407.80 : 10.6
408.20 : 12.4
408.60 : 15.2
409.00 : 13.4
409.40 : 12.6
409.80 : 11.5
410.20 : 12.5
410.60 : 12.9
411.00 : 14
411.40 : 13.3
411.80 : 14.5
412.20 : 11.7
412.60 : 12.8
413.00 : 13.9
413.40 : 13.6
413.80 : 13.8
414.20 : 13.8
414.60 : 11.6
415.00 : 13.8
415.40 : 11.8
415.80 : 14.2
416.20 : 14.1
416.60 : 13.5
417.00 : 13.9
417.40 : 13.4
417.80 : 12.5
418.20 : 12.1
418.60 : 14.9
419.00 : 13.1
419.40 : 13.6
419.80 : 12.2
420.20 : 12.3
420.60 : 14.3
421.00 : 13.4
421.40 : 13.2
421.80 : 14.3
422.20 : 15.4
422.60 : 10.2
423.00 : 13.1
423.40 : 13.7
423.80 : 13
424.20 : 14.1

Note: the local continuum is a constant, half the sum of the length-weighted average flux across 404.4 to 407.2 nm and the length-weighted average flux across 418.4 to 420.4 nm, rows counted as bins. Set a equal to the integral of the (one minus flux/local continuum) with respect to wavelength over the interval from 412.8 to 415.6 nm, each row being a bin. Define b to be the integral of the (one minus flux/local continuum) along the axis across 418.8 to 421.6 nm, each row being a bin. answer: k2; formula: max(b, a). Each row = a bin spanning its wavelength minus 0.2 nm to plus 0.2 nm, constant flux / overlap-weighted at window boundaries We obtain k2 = -0.087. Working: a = -0.09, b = -0.09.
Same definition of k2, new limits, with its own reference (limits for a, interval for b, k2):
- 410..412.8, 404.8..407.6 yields 0.032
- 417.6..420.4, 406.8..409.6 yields -0.043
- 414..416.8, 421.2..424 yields -0.109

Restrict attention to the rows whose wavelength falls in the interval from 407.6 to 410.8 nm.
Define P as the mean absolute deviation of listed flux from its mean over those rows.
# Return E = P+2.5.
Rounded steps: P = 0.9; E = 3.40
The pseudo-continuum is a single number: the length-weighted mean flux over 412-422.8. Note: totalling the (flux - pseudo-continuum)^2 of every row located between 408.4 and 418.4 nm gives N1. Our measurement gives 23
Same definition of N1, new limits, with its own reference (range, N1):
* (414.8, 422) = 14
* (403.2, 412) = 29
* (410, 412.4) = 5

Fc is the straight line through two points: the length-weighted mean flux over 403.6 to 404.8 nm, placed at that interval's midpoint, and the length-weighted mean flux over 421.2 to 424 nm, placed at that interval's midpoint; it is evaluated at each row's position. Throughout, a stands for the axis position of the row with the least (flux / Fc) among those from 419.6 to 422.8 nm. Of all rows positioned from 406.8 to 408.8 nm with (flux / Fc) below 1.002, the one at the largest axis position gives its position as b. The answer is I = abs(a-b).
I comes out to 14.40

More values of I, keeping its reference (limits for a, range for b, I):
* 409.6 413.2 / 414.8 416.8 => 5.60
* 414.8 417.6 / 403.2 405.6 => 10.00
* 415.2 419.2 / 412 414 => 2.80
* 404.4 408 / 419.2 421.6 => 13.60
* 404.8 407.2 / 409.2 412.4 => 6.00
